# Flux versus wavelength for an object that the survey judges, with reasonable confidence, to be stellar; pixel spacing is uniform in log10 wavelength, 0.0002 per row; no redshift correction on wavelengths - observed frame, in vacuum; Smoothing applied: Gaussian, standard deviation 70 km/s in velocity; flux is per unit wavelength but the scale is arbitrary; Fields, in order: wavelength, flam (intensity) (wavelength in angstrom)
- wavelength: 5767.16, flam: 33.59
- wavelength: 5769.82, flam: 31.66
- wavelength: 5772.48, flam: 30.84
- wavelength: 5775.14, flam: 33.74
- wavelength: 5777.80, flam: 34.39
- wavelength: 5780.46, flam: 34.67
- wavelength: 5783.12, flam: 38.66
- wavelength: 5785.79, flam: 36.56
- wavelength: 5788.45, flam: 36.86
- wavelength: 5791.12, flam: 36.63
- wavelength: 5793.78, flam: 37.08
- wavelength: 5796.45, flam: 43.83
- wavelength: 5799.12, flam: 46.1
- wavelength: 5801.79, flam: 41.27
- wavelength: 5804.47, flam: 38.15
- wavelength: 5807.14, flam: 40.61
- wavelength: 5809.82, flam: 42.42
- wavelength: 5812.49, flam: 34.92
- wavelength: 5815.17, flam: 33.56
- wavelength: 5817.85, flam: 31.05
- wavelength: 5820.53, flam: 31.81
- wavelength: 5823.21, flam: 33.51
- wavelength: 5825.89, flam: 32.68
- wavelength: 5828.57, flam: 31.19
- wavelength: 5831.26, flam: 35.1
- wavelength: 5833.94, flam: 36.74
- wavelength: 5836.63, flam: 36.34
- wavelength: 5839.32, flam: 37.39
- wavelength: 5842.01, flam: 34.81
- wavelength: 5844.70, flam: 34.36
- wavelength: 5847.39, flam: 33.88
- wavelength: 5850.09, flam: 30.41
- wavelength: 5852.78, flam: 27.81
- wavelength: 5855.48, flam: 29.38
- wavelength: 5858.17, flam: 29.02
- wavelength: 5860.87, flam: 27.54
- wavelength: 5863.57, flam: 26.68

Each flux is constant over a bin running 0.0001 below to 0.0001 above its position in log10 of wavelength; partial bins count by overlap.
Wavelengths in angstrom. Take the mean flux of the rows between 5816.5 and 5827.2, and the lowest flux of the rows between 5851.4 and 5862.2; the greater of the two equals 32.3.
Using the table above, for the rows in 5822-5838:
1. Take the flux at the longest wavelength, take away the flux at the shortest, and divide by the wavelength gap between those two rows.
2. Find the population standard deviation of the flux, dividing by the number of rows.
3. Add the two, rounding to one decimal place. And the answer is 2.2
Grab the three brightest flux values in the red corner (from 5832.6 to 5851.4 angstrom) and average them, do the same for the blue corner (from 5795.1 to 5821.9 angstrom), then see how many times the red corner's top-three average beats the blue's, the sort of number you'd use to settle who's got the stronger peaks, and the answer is 0.83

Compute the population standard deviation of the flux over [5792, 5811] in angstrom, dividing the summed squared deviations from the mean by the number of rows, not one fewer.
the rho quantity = 2.9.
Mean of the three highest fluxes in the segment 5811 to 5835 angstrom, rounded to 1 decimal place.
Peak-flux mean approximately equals 35.6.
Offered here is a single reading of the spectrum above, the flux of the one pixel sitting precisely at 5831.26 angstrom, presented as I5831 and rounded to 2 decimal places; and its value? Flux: 35.10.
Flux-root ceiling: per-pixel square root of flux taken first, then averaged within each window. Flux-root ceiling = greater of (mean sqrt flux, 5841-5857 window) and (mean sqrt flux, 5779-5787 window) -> 6.05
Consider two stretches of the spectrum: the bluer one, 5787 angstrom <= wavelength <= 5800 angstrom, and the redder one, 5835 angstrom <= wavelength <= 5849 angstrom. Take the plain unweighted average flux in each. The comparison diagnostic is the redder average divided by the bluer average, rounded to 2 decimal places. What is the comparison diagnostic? 0.88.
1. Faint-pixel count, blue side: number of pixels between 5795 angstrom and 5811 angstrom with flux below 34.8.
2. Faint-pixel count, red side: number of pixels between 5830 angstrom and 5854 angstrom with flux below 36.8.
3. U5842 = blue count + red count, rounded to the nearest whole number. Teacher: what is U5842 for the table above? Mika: 8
